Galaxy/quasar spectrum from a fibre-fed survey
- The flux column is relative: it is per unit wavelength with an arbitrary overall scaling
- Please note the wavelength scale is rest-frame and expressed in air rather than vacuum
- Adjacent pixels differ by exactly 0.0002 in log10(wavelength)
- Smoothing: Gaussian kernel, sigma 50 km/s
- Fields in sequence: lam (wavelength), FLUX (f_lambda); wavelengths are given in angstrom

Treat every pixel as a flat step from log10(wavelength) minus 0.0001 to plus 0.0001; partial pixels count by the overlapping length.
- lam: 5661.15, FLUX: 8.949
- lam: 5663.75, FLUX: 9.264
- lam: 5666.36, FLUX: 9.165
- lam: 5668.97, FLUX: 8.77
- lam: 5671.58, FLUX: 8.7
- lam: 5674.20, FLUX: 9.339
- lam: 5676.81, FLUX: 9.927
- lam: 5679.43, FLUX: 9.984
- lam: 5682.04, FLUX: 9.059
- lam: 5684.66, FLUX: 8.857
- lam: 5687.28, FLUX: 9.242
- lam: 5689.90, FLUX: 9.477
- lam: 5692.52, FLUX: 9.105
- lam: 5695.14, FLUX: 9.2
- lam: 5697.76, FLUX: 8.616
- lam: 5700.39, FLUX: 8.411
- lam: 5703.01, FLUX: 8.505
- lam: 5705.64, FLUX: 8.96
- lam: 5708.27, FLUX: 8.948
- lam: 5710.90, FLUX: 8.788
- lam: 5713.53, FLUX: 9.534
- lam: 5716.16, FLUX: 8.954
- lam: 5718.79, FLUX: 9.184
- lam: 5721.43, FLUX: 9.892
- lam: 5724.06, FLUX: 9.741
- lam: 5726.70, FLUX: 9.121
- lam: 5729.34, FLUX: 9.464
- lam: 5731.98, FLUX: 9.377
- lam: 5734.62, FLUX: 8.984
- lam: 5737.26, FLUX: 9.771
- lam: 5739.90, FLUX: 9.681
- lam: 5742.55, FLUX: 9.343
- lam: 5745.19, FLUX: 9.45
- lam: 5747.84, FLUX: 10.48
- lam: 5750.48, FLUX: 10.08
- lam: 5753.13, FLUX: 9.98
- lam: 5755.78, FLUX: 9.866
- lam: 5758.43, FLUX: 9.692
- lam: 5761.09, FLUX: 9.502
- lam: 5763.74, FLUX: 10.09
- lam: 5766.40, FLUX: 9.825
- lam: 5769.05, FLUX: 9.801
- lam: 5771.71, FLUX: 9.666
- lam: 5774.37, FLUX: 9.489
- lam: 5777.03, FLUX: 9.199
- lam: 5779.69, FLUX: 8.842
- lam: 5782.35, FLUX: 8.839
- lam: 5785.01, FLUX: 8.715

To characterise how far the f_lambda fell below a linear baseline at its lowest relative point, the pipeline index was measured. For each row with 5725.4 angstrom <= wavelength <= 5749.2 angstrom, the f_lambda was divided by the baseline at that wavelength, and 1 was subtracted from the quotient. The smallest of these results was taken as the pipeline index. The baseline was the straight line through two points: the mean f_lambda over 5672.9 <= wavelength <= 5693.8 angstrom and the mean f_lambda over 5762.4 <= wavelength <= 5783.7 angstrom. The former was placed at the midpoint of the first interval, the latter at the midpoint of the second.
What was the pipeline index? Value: -0.047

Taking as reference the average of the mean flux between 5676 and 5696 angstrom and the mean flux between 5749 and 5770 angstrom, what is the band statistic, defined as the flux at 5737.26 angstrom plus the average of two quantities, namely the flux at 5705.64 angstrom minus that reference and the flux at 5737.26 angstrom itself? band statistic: 14.3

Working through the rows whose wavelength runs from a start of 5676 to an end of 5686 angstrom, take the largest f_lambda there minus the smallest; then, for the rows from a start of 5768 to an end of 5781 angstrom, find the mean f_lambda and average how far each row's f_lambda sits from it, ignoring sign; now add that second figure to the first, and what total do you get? 1.4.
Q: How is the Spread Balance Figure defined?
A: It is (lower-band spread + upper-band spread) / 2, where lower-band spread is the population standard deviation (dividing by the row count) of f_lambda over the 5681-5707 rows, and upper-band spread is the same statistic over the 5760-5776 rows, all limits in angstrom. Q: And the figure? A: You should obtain 0.27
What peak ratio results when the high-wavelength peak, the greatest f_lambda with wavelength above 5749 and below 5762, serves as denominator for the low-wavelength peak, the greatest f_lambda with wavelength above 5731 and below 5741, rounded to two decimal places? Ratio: 0.97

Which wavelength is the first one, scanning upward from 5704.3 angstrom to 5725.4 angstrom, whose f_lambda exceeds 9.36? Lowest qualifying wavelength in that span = 5713.53 angstrom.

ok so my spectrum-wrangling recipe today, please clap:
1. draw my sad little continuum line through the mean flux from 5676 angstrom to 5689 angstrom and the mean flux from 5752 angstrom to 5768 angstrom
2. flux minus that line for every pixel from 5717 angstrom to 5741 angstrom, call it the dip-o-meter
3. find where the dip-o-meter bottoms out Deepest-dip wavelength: 5734.62 angstrom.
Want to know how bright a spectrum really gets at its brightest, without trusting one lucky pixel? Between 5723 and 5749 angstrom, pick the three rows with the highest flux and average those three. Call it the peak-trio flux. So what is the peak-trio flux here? 10.0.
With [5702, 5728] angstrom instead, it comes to 9.7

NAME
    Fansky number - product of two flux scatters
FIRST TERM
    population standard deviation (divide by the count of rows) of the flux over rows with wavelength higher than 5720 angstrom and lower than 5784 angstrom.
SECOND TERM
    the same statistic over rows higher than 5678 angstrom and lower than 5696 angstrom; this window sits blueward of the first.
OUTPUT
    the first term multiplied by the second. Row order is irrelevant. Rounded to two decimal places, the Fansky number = 0.13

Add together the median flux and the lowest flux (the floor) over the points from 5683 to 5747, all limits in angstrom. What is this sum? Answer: 17.6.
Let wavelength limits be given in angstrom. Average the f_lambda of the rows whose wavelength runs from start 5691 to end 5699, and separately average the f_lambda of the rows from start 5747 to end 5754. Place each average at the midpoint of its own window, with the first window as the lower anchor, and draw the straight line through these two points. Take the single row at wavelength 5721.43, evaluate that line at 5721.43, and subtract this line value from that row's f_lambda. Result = 0.3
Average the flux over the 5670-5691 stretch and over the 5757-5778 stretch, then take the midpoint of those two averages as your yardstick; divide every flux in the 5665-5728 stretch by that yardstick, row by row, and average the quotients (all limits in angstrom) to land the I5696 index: 0.964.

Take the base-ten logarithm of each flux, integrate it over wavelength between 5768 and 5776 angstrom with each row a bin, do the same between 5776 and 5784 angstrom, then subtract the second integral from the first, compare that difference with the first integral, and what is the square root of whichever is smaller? 0.50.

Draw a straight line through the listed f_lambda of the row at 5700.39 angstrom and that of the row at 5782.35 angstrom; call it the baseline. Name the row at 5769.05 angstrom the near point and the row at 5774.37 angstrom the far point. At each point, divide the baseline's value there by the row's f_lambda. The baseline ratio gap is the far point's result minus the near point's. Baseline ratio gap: 0.03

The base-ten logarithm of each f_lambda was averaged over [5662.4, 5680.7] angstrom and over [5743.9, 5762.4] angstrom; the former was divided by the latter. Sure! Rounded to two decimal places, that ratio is 0.97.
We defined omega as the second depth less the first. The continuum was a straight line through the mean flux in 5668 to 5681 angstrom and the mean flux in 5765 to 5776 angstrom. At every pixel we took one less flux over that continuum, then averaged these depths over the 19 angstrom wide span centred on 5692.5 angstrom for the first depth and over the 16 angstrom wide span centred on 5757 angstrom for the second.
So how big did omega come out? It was -0.07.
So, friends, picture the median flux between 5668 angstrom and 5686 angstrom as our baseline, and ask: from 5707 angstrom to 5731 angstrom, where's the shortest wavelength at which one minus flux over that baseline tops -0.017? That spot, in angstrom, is 5708.27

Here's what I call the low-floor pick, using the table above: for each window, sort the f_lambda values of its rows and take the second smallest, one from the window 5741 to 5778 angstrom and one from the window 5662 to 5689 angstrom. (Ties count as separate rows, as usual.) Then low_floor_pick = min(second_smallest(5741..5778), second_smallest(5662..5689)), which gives 8.77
